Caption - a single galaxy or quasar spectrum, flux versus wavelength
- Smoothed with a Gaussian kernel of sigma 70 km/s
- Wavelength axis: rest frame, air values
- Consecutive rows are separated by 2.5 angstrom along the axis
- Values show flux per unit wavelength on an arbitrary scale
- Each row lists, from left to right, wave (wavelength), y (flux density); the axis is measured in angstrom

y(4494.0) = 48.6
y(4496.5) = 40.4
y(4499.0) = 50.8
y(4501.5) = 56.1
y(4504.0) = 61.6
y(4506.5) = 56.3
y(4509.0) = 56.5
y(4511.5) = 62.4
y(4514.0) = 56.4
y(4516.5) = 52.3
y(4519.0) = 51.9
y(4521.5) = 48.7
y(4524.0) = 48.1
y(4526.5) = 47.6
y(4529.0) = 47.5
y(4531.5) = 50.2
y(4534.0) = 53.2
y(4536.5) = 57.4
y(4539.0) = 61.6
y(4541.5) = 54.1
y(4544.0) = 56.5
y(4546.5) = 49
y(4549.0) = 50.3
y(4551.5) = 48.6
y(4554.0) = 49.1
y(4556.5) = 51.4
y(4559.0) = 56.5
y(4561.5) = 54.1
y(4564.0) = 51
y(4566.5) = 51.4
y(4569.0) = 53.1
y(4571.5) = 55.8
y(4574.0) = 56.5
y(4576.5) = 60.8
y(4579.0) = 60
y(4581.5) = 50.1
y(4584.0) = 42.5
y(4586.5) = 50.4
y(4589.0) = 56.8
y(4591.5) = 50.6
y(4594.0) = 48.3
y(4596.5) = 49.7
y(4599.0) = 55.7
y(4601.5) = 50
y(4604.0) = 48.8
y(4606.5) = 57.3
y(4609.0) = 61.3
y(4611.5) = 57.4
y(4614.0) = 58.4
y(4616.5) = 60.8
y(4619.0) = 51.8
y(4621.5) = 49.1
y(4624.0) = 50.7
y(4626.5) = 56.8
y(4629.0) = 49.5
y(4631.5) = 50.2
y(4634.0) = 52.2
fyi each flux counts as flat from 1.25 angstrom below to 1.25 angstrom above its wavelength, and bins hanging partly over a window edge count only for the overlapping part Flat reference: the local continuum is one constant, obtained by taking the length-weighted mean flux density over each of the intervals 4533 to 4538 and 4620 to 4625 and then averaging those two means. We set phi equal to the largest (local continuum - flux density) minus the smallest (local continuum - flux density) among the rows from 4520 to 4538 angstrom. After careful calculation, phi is 9.9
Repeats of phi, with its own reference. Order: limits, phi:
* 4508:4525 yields 14.3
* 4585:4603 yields 8.5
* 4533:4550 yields 12.6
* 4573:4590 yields 18.3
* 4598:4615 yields 12.5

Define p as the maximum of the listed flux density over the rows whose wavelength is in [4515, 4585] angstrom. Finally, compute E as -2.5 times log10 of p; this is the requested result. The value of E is -4.47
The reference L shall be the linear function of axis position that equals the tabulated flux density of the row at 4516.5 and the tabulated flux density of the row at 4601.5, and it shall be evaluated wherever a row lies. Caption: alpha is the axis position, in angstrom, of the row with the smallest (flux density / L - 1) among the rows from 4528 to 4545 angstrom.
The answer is 4529.0 angstrom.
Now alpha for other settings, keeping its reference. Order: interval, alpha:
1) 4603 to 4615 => 4604.0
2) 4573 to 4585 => 4584.0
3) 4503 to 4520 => 4519.0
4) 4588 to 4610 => 4594.0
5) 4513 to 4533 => 4529.0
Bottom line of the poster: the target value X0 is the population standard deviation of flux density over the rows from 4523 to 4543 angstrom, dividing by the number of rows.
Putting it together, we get 4.8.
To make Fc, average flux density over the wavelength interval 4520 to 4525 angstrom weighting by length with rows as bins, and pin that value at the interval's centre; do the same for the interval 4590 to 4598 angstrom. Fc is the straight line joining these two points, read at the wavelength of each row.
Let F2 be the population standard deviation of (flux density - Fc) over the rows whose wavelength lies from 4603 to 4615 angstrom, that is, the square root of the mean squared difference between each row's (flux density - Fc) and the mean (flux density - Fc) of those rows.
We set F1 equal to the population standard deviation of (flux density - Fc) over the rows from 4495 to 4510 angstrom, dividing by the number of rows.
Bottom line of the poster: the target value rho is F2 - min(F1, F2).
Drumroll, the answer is 0.0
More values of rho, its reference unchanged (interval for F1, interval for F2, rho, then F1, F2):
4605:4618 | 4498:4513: 2.1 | 2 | 3.8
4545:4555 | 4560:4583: 2.9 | 1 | 3.6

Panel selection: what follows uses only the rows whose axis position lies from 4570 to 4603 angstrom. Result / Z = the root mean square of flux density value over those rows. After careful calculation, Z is 53.1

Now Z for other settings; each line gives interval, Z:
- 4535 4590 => 53.7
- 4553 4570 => 52.4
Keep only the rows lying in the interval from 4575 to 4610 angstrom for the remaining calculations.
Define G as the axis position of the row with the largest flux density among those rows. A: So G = 4609.0 angstrom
